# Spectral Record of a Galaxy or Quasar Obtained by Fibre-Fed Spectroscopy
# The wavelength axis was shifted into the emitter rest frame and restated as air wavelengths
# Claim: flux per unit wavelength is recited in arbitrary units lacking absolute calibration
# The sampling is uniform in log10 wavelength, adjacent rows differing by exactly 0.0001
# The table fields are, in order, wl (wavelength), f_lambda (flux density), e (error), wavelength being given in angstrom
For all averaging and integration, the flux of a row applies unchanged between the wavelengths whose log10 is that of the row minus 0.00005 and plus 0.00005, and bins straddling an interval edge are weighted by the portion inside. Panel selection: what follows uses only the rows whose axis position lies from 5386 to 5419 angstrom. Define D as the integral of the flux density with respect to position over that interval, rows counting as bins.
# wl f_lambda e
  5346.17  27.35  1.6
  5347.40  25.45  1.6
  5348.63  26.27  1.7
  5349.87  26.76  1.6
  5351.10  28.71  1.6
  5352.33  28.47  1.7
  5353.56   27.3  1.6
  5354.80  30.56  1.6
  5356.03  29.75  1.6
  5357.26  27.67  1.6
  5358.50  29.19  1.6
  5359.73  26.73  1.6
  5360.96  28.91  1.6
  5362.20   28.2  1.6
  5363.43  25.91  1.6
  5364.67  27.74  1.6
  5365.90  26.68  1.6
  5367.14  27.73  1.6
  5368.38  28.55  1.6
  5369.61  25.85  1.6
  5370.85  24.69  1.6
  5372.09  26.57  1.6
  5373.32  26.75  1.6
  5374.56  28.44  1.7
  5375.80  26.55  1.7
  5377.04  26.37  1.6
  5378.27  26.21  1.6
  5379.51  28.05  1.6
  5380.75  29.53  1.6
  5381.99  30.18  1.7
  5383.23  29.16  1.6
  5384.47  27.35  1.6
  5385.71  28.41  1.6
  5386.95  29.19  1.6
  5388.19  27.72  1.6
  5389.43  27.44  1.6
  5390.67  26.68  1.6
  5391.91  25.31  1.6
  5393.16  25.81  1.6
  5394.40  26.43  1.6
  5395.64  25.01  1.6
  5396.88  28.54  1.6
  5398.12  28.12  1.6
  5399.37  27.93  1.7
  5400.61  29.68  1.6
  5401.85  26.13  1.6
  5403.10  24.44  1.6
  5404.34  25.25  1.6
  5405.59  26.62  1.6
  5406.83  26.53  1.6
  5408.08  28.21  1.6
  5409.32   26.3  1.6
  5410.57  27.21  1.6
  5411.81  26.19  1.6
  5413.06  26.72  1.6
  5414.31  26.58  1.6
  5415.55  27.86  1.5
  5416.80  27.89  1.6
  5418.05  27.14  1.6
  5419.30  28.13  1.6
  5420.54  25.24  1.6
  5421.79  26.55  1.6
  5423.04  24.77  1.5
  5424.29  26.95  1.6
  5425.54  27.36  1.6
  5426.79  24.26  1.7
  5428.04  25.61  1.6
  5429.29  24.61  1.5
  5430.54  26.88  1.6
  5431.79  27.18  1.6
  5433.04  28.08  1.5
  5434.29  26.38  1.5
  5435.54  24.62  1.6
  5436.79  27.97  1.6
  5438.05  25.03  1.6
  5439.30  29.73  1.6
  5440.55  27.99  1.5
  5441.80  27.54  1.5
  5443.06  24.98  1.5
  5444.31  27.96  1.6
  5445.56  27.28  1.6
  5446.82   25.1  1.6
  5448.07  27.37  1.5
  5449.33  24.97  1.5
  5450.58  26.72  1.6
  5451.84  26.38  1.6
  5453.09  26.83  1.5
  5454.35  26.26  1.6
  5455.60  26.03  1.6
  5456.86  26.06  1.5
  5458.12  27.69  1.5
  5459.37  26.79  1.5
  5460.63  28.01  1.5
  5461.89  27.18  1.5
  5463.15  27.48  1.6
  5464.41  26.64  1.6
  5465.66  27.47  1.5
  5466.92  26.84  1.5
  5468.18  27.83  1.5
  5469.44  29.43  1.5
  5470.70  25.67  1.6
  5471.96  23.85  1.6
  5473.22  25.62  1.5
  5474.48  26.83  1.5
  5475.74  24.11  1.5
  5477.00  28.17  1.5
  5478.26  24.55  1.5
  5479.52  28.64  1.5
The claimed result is 890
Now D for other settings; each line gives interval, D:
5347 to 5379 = 877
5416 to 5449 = 879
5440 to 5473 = 883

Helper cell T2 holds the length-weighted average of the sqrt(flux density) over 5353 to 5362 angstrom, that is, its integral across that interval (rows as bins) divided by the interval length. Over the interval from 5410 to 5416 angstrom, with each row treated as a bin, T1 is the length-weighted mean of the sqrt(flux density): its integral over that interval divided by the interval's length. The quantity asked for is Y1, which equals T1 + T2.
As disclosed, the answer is 10.5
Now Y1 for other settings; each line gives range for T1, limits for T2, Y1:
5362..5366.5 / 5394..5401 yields 10.5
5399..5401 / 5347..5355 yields 10.6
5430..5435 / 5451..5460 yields 10.4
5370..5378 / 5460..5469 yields 10.4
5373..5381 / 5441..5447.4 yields 10.4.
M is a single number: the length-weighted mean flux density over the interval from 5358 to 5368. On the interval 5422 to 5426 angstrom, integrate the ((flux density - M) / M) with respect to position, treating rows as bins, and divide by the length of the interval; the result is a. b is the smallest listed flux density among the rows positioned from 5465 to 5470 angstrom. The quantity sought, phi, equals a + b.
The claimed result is 26.8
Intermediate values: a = -0.05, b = 26.84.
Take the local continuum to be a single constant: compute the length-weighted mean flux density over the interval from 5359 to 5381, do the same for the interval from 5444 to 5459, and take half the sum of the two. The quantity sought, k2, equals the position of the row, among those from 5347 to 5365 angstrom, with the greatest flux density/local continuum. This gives 5354.80 angstrom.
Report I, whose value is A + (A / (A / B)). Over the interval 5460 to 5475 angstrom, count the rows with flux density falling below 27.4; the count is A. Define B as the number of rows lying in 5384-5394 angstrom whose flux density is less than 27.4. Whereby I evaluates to 11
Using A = 7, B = 4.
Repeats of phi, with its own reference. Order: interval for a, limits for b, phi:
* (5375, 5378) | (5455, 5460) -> 26.0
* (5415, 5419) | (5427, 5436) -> 24.6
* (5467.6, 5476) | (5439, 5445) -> 24.9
